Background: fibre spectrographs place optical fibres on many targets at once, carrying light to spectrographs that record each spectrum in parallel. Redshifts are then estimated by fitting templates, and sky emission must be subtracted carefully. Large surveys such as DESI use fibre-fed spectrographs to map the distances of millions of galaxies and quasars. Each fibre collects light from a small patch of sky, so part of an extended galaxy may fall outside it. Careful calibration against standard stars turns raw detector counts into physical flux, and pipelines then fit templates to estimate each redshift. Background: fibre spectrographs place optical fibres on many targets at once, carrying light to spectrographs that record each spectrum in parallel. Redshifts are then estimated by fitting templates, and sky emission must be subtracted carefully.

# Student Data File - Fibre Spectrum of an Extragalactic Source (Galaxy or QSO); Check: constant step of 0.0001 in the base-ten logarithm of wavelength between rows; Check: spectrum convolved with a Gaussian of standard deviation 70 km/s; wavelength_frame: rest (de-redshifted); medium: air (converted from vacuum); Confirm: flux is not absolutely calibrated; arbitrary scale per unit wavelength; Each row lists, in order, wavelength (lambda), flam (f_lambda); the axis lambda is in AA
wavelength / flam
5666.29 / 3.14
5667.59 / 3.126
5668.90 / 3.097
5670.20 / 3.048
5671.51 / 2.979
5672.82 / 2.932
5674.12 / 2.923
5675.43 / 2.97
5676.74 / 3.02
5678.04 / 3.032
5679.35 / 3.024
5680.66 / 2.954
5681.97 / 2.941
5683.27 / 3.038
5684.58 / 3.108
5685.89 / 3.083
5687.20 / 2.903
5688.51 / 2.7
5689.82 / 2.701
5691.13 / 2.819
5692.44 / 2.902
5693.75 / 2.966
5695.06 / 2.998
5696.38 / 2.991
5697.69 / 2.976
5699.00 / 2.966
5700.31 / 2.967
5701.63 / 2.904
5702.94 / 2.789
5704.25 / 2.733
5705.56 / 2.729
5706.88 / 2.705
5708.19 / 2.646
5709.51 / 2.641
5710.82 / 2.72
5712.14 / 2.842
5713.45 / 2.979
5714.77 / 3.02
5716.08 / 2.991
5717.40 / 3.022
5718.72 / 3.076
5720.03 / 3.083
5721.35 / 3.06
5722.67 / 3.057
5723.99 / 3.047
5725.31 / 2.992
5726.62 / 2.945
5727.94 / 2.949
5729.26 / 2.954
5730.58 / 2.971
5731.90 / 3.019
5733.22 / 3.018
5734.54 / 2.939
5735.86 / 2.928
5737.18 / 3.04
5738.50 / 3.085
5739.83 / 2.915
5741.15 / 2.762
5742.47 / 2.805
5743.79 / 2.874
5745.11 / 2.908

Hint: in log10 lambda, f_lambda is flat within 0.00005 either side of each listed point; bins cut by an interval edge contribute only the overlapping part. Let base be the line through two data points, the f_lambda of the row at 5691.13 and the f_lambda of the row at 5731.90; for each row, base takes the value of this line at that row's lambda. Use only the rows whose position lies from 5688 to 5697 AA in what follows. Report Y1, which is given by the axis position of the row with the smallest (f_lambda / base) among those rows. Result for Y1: 5689.82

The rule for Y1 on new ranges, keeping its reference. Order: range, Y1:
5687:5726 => 5709.51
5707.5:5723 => 5709.51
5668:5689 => 5688.51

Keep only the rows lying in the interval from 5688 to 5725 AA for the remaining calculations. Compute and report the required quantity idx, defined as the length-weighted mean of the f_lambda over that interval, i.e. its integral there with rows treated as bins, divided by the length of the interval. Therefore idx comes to 2.90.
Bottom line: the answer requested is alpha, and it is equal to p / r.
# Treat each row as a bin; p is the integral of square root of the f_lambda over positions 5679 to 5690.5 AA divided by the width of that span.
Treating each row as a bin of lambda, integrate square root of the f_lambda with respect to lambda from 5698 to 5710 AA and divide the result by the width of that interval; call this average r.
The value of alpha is 1.025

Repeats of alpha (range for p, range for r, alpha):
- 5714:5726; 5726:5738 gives 1.011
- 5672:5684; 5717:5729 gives 0.993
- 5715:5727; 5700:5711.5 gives 1.050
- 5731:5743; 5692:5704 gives 1.002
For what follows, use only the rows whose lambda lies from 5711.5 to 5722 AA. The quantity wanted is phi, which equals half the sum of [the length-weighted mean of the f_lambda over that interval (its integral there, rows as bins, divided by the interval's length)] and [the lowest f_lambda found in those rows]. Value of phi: 2.93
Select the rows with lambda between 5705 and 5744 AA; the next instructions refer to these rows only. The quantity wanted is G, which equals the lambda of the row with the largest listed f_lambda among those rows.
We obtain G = 5738.50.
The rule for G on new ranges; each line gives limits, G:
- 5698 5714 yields 5713.45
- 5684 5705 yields 5684.58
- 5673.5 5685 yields 5684.58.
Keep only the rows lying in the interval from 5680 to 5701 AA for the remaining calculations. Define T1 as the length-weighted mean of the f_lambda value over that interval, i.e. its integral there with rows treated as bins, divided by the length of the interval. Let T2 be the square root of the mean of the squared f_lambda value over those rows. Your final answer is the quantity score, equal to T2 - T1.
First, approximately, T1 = 2.94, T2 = 2.94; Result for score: 0.0029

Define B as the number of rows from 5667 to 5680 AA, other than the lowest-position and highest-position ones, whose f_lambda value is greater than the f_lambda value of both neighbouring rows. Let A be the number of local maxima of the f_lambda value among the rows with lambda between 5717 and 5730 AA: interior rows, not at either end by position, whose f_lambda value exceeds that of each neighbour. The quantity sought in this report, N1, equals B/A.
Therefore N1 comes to 1.0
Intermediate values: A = 1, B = 1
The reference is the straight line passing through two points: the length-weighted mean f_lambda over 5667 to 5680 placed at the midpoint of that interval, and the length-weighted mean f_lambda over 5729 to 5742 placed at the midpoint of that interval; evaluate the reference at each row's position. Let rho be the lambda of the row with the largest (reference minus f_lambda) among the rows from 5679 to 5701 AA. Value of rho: 5688.51 AA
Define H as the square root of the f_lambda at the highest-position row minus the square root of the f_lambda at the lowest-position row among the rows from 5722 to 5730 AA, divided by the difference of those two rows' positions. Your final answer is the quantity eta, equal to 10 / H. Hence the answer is -2218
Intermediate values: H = -0.005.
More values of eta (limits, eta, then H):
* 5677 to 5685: 3015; 0.003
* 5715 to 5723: 3473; 0.003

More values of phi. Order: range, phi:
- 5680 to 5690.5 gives 2.81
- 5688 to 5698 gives 2.79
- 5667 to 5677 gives 2.97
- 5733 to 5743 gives 2.85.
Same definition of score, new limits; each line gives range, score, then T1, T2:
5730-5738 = -0.0028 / 2.99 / 2.99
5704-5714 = 0.0033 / 2.75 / 2.75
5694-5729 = 0.0023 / 2.92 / 2.92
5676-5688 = 0.0039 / 3.01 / 3.01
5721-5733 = 0.0015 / 3.00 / 3.00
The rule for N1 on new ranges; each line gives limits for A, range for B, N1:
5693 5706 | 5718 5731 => 0.5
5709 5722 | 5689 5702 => 1.0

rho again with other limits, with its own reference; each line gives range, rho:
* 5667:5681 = 5674.12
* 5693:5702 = 5701.63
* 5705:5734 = 5709.51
